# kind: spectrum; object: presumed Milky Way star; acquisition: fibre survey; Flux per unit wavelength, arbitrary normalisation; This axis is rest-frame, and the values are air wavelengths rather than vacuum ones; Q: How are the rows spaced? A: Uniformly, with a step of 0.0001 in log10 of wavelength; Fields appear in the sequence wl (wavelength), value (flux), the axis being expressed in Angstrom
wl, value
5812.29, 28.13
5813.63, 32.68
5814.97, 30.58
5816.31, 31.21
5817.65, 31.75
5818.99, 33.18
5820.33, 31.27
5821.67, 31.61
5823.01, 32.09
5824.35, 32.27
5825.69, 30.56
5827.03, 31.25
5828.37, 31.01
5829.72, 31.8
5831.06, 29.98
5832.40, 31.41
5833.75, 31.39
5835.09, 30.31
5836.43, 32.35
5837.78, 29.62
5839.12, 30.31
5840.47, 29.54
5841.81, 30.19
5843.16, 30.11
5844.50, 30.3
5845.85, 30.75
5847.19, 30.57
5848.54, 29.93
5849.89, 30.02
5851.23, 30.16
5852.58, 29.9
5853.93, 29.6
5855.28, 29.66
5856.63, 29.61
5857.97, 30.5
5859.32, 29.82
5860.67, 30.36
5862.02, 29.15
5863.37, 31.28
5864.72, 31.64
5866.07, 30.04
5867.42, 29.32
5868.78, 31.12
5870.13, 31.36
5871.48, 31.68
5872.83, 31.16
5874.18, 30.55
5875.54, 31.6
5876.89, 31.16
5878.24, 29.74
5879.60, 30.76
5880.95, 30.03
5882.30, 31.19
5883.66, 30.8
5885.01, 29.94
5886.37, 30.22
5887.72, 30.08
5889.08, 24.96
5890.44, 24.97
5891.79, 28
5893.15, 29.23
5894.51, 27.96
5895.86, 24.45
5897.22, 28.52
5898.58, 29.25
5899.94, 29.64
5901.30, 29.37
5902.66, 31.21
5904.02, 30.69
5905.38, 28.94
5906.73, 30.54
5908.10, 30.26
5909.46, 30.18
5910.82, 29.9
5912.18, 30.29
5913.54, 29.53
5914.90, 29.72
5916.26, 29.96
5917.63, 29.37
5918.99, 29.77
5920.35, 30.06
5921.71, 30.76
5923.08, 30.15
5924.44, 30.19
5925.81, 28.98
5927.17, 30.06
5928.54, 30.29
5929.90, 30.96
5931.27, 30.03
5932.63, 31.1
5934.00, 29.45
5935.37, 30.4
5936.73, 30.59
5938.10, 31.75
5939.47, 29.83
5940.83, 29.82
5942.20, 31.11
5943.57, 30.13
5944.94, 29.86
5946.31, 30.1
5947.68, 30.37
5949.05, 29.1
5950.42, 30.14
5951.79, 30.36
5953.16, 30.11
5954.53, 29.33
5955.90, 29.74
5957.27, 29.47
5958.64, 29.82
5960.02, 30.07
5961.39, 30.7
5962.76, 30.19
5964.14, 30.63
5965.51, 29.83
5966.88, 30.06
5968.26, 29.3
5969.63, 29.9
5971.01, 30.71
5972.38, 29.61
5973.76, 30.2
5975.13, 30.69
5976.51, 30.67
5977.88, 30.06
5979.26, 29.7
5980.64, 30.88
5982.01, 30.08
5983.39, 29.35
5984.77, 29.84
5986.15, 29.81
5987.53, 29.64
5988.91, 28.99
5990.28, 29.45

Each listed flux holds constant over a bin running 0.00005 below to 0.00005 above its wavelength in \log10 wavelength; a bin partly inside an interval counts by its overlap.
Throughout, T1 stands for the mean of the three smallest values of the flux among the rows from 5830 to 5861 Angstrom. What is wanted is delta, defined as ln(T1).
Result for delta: 3.387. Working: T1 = 29.6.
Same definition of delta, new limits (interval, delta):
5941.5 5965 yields 3.378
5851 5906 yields 3.211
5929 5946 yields 3.391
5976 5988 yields 3.387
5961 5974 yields 3.387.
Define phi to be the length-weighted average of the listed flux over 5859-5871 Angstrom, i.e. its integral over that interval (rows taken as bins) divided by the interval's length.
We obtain 30.5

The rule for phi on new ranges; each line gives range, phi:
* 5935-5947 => 30.4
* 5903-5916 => 30.1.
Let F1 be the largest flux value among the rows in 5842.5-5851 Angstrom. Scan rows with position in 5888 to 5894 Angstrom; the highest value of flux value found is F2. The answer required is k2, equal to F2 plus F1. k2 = 60.0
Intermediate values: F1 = 30.75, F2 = 29.23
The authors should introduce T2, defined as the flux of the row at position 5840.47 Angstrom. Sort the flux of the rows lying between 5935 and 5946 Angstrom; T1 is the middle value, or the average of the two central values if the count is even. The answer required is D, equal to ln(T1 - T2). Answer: -0.3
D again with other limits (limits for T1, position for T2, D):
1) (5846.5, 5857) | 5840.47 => -1.0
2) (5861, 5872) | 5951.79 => -0.2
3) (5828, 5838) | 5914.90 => 0.4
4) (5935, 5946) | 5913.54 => -0.3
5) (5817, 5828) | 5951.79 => 0.3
